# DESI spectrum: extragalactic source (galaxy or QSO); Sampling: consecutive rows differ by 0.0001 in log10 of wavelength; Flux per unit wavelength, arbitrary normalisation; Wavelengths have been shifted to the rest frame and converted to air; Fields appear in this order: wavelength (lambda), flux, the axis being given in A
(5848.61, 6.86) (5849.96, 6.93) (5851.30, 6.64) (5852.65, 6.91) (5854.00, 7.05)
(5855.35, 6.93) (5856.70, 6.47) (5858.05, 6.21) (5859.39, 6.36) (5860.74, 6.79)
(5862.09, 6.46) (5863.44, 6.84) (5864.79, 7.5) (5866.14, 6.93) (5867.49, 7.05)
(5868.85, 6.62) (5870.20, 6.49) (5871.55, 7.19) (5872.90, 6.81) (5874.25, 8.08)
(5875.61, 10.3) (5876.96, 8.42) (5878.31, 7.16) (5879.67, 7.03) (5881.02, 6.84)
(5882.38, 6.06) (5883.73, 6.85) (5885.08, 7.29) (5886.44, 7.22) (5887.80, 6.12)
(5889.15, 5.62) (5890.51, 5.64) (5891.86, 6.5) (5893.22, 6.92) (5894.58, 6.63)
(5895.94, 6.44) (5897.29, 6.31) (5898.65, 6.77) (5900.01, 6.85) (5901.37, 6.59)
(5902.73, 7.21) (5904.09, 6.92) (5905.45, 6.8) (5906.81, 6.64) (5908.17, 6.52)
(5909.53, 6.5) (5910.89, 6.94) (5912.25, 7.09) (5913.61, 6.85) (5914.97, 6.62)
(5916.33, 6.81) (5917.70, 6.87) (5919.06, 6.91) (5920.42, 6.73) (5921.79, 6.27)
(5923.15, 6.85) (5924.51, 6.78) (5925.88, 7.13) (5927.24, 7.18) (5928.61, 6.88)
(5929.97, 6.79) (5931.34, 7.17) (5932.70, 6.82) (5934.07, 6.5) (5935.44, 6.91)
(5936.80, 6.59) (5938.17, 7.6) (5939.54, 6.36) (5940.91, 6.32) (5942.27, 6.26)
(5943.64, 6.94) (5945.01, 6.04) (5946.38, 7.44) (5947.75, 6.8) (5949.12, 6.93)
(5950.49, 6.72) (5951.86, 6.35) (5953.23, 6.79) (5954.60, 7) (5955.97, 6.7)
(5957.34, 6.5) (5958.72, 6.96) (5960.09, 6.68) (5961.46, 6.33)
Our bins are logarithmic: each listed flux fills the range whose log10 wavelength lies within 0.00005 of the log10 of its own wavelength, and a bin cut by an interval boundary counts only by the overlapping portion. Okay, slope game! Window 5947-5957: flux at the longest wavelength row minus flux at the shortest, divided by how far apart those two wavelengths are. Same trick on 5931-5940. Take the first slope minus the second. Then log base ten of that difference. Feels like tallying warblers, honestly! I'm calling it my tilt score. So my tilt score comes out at -1.06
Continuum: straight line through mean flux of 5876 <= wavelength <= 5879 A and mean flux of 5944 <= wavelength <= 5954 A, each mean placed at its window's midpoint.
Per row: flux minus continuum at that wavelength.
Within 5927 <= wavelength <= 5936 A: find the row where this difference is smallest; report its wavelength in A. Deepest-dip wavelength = 5934.07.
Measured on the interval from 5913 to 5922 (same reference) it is 5921.79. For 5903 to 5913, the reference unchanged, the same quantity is 5908.17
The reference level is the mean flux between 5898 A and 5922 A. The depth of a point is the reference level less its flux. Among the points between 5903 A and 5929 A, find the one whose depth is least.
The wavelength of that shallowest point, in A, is 5927.24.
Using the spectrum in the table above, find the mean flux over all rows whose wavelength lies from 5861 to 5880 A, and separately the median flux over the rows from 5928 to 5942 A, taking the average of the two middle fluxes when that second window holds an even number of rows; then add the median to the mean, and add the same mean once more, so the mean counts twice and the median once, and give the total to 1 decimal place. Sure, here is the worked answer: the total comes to 21.5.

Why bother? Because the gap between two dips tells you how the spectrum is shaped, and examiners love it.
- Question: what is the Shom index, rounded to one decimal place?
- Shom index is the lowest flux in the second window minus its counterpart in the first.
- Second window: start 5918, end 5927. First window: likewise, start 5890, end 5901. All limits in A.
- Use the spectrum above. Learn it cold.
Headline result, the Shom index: 0.6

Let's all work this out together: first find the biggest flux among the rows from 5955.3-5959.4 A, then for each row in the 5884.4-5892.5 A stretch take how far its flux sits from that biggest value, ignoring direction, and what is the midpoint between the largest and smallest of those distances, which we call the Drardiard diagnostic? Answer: 0.80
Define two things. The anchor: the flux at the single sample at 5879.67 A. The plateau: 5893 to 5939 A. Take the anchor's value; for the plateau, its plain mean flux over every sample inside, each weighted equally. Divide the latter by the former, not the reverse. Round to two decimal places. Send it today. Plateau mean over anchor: 0.97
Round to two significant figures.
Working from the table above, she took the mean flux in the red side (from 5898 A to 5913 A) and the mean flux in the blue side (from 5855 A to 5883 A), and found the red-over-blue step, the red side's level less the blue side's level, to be -0.27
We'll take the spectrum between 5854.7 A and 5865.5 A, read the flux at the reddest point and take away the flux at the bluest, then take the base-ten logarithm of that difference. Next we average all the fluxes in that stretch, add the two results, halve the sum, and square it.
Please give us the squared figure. 10.4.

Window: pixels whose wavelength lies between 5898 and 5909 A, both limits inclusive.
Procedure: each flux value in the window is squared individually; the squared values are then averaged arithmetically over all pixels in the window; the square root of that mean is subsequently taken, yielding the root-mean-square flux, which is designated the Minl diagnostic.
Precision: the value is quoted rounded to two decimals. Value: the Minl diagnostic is 6.79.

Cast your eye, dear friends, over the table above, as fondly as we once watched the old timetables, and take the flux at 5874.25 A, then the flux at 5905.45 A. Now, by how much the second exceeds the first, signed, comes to -1.3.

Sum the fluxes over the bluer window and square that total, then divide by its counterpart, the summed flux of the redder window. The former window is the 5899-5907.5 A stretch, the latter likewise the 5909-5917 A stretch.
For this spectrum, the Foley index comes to 41.2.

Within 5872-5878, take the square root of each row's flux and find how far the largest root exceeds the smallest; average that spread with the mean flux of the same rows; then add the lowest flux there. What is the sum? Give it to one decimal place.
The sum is 11.3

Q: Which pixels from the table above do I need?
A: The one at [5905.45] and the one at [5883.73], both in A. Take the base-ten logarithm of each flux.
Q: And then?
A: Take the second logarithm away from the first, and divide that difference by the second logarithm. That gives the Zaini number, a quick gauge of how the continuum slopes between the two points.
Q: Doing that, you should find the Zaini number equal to -0.004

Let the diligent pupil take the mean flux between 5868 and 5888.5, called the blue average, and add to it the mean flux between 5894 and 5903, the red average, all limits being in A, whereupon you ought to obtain 13.9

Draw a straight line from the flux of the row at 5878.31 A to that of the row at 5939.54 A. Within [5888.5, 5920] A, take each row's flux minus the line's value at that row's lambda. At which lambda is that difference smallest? 5889.15 A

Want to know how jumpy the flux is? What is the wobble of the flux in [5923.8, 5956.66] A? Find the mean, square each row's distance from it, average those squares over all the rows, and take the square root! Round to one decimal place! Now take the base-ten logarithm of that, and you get -0.4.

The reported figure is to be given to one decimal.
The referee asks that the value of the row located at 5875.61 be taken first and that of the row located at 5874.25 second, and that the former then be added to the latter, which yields 18.4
